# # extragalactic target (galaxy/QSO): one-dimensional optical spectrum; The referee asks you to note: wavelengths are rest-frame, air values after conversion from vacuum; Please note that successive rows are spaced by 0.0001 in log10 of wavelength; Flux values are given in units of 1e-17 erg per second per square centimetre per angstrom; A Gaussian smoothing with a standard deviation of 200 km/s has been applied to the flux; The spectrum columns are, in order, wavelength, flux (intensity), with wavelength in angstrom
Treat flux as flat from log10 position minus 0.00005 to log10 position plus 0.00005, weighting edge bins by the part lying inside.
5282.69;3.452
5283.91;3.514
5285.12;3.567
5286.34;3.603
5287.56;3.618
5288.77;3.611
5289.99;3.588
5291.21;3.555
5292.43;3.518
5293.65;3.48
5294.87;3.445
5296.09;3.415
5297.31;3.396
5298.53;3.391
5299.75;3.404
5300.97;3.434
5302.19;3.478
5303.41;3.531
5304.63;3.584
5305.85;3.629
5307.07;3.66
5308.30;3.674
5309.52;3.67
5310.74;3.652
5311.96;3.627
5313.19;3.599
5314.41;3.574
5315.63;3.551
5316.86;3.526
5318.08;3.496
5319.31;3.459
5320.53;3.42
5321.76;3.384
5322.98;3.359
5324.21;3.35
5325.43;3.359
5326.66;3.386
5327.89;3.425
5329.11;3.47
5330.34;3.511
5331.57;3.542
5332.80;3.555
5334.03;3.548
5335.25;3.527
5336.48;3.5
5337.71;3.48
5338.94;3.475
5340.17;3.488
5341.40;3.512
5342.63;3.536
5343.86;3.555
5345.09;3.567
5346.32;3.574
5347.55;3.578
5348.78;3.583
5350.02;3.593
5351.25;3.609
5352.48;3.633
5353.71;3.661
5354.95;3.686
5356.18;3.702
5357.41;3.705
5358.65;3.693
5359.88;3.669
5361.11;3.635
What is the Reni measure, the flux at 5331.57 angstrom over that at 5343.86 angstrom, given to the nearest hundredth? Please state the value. 1.00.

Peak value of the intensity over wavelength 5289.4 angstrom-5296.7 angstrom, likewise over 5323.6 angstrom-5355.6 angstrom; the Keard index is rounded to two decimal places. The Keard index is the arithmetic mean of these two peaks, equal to 3.64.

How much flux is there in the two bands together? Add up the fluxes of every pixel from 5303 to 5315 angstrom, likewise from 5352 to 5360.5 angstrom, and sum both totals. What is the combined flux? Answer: 62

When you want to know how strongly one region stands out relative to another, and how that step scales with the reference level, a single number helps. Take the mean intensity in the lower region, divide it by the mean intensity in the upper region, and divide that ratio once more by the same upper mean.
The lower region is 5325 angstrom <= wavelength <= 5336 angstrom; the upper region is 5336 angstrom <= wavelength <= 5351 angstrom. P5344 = 0.278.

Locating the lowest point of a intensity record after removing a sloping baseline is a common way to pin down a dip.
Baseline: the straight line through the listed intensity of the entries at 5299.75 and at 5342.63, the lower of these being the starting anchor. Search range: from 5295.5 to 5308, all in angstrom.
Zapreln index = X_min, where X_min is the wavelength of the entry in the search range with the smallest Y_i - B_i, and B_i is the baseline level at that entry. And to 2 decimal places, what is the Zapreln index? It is 5298.53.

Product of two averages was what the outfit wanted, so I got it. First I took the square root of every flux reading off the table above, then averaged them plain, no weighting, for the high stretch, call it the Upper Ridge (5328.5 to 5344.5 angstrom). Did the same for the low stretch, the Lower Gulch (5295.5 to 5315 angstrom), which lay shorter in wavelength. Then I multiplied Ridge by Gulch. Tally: 3.53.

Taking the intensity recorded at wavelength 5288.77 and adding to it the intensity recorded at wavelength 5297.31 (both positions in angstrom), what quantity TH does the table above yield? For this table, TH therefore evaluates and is 7.01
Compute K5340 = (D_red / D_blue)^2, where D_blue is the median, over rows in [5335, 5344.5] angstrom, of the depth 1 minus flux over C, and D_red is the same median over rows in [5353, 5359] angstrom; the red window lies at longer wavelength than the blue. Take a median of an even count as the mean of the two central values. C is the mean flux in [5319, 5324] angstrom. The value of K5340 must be 8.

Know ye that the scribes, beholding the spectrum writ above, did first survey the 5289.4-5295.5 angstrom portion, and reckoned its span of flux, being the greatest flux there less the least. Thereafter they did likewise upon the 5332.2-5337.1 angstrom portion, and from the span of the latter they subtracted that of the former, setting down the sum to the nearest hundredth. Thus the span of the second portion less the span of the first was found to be -0.09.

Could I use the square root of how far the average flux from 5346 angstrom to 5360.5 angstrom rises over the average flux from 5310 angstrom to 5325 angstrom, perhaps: 0.38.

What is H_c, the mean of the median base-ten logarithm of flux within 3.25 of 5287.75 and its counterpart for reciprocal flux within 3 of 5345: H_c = 0.419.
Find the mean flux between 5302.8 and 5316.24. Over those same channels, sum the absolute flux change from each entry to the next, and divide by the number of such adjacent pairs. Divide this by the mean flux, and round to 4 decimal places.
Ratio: 0.0074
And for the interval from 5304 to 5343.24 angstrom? 0.0070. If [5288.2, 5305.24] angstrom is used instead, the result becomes 0.0091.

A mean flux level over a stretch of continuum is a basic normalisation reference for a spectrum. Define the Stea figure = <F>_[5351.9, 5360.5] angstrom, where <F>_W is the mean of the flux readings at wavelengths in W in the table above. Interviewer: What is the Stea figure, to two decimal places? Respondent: 3.68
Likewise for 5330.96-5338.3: 3.53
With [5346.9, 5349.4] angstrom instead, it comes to 3.58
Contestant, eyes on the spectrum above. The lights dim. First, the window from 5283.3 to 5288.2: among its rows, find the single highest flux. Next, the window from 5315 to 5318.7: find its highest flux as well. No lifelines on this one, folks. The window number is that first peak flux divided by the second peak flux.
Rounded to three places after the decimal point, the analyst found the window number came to 1.019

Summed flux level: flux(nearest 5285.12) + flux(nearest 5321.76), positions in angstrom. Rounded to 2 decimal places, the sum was 6.95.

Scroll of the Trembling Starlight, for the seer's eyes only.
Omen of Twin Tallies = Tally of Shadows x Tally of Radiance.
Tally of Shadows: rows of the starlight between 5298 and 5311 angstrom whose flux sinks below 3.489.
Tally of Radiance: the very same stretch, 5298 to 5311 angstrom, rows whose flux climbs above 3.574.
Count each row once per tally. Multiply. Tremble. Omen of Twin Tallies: 24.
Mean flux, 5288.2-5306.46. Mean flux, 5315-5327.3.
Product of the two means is 12.0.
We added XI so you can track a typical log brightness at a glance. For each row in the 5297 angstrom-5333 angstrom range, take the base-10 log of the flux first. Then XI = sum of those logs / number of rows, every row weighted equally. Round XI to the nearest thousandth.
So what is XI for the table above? 0.544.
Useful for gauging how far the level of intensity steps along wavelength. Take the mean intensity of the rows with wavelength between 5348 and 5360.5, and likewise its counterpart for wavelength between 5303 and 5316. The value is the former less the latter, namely 0.04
